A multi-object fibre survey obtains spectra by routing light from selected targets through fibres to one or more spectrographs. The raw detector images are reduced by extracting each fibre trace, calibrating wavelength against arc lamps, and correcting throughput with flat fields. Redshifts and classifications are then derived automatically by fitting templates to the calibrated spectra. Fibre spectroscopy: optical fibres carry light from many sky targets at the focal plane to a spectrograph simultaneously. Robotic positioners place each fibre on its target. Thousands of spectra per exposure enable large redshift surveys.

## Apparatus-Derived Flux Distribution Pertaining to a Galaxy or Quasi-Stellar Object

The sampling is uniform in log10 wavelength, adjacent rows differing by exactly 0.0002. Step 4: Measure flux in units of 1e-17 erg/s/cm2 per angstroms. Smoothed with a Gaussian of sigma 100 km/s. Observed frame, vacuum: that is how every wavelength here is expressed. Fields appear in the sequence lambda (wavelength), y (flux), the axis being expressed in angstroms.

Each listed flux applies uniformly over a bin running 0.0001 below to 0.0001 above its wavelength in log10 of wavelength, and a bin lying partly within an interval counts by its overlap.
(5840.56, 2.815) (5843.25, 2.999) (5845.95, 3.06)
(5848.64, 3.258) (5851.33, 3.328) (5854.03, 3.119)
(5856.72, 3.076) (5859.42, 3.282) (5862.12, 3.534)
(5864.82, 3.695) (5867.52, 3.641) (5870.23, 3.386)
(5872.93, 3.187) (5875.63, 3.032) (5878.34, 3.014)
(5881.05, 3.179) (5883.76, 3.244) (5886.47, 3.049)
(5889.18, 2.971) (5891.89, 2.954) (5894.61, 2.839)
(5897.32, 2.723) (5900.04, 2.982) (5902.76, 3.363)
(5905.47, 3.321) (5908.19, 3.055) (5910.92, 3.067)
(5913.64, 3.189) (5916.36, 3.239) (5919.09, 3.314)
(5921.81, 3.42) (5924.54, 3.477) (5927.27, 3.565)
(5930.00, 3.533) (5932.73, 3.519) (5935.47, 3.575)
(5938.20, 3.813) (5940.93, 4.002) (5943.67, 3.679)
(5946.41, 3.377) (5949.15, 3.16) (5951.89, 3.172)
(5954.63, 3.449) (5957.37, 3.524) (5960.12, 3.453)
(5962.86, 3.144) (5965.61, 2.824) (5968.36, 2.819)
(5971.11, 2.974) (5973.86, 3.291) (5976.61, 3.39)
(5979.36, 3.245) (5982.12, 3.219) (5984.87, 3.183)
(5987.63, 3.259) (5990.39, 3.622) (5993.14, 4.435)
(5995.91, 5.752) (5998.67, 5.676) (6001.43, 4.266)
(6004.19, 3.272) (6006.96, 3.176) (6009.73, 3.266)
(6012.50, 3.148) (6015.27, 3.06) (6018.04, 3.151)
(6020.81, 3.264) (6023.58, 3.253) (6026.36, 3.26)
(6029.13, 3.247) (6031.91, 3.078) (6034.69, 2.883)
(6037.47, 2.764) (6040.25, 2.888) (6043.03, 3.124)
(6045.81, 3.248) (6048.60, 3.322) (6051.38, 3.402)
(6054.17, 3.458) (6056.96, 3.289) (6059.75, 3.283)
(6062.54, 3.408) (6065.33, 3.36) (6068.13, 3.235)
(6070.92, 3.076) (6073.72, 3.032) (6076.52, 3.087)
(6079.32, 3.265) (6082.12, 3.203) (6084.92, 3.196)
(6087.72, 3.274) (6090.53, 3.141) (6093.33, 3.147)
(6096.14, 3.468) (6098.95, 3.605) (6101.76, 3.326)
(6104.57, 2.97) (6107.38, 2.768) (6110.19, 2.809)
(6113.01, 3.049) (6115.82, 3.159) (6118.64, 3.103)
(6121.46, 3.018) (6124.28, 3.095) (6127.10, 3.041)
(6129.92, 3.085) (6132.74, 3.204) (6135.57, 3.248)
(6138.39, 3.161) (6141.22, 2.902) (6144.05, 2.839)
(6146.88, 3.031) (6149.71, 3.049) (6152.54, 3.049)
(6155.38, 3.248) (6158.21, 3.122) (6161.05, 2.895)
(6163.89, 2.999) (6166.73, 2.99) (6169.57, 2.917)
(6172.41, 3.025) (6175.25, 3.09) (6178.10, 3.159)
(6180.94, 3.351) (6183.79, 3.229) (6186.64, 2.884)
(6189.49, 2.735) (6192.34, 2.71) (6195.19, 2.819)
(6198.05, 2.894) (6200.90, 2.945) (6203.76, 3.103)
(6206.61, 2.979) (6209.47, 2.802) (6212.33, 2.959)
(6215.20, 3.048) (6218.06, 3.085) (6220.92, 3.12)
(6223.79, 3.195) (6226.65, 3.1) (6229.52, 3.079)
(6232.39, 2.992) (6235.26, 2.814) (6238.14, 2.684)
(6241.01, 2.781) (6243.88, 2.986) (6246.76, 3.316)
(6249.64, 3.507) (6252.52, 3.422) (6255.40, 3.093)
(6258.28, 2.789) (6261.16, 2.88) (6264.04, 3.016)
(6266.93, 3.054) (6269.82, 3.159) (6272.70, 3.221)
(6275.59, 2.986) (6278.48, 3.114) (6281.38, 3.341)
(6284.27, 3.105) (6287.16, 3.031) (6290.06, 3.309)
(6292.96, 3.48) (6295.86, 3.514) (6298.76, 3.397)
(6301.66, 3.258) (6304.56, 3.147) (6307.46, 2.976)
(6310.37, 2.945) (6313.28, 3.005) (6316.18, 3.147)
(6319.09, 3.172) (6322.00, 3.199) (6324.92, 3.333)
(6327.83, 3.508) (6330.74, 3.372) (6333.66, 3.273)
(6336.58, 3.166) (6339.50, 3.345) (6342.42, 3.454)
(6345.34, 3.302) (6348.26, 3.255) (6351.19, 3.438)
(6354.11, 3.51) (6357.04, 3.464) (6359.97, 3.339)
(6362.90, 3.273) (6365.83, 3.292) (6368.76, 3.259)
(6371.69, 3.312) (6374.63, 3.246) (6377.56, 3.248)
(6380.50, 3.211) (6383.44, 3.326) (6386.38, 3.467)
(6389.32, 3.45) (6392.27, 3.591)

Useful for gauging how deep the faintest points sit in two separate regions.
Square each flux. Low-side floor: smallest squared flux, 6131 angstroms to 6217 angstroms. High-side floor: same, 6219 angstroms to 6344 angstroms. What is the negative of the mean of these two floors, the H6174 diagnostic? -7.3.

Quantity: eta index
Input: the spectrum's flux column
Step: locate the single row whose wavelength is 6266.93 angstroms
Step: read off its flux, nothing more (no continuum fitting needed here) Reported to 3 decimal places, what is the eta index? 3.054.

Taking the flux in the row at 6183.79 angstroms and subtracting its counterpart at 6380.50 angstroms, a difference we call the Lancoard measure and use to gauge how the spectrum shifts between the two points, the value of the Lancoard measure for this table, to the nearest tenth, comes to 0.0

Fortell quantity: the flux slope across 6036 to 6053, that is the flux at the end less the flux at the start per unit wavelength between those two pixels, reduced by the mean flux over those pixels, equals -3.08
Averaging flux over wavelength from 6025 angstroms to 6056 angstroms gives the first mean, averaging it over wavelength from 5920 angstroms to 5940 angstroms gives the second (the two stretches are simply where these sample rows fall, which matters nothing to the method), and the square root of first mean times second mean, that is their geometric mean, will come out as 3.35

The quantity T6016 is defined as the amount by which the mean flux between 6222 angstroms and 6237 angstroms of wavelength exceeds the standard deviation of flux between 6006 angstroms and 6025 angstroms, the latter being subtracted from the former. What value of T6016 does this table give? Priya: 2.96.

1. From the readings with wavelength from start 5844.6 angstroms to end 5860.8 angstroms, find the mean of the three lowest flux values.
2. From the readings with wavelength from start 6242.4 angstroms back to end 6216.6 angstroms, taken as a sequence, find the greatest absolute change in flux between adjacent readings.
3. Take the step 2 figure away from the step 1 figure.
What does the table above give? 2.91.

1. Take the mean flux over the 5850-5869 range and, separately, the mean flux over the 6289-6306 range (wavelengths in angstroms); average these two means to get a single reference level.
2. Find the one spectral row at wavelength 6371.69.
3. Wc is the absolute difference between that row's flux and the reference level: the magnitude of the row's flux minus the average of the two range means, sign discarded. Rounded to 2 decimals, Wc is 0.05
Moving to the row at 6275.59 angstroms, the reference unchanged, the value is 0.38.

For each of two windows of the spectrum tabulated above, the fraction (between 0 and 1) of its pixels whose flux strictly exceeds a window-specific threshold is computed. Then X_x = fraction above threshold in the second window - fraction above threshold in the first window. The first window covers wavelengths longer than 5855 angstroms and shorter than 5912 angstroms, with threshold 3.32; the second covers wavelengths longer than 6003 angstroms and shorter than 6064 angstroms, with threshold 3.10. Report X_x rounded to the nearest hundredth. 0.49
